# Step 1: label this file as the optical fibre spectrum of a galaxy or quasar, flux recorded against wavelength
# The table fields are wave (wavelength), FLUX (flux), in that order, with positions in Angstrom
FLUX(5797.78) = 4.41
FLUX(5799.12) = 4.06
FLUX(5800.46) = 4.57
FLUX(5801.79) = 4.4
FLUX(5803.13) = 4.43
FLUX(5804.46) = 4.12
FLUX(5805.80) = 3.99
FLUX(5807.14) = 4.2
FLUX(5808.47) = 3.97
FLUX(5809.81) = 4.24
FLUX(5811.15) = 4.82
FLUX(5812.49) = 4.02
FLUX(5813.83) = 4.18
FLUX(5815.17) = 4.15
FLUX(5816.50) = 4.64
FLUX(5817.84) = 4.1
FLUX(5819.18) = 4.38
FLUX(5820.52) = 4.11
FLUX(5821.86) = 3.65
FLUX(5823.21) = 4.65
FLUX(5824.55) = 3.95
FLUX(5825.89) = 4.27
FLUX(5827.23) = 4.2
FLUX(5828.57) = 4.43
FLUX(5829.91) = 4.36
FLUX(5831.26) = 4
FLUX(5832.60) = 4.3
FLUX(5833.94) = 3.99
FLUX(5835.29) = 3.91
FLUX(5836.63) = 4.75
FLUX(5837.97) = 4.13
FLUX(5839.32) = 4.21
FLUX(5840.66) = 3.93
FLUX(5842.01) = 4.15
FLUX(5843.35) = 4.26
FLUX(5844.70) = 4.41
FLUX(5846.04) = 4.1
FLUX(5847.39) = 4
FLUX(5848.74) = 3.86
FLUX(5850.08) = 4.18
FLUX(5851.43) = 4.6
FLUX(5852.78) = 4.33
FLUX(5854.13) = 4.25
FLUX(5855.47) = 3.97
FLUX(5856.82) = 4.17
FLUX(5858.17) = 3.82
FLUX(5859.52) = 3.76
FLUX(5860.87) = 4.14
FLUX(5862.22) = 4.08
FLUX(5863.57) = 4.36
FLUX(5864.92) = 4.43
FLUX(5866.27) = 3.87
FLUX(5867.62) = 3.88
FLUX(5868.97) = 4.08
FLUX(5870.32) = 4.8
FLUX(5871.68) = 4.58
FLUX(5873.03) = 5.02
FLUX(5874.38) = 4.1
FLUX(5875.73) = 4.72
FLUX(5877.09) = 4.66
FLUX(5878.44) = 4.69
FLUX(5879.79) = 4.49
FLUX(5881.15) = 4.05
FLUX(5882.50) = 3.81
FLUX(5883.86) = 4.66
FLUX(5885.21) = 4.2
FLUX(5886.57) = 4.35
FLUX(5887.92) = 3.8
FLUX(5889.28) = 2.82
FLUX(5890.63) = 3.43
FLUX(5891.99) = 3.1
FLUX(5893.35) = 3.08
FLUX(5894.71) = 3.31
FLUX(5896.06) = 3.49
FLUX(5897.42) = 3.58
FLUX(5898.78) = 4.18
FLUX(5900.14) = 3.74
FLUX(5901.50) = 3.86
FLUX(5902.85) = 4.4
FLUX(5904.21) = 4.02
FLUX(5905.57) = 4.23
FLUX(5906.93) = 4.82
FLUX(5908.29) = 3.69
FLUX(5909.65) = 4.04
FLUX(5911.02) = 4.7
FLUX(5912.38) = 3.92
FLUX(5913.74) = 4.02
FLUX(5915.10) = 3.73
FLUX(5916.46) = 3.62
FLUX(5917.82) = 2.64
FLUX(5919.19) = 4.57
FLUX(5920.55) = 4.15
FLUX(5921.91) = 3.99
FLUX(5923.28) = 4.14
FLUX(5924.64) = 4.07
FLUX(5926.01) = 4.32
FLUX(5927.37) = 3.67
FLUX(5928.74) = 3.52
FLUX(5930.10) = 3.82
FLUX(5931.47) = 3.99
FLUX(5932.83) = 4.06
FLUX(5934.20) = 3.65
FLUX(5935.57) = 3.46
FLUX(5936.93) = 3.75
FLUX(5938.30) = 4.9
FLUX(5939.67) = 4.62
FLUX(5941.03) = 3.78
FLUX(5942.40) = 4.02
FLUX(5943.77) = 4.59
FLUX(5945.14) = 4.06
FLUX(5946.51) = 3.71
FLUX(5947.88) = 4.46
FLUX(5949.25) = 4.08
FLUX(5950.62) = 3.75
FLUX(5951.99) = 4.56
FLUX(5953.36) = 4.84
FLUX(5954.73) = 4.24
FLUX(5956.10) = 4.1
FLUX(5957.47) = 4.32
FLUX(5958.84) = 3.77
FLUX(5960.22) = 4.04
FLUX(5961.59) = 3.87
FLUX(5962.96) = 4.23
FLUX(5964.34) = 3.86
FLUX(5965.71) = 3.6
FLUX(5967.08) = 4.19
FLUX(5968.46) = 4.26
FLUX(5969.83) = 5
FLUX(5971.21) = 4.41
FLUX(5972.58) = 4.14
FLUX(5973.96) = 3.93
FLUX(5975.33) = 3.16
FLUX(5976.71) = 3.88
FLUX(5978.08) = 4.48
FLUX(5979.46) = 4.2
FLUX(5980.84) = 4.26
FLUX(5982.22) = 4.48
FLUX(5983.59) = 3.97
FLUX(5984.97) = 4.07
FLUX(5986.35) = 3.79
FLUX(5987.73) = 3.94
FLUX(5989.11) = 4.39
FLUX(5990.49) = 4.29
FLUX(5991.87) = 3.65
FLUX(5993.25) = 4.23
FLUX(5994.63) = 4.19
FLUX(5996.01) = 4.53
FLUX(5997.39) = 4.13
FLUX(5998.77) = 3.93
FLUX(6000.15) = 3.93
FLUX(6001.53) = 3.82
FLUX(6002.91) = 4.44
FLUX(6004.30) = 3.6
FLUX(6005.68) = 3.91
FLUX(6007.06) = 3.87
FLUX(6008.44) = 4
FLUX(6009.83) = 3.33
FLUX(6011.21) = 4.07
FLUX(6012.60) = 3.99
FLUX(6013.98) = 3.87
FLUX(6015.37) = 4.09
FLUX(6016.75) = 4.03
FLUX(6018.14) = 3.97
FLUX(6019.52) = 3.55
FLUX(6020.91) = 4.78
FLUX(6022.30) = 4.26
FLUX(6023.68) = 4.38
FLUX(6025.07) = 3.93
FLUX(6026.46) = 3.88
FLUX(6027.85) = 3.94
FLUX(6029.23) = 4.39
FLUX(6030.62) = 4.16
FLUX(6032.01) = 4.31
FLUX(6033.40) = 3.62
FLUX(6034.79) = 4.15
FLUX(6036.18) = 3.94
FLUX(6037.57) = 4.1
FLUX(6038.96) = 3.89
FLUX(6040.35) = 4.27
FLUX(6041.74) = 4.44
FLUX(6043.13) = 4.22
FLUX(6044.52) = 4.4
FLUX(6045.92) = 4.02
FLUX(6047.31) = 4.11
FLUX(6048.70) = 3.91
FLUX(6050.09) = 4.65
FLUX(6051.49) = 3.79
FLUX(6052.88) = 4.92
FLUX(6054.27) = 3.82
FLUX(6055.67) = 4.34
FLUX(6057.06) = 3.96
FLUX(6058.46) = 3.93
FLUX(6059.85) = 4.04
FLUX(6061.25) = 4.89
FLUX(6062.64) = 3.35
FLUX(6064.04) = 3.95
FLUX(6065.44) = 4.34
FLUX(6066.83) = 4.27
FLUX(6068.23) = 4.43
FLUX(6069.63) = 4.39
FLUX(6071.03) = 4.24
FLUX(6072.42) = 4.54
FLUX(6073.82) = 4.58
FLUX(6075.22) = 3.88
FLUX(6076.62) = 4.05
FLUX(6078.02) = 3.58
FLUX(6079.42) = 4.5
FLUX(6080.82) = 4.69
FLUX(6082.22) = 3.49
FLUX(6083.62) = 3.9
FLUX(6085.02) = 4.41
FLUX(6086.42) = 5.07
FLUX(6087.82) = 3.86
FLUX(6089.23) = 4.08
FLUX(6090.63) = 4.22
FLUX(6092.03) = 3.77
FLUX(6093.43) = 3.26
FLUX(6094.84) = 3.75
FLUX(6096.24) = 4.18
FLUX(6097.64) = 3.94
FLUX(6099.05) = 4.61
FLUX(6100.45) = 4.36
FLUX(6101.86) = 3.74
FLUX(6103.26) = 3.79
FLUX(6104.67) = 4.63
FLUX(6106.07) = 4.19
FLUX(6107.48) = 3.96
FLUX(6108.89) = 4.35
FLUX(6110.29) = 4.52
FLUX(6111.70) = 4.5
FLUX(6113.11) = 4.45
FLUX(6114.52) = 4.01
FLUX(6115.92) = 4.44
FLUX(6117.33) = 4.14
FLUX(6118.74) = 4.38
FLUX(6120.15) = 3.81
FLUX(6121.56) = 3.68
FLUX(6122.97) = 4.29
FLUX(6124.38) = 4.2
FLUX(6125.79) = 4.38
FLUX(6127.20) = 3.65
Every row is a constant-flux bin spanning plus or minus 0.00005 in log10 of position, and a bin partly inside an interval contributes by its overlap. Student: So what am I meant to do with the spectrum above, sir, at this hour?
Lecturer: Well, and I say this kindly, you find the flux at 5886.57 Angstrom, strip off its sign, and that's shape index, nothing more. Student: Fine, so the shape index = 4.35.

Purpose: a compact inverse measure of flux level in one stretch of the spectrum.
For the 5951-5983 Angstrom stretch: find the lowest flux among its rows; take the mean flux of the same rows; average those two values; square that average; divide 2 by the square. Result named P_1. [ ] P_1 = 0.149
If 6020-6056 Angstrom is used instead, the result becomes 0.132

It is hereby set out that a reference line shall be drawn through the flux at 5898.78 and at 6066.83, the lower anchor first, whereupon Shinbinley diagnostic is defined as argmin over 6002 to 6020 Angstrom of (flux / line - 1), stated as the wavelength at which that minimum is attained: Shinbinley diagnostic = 6009.83 Angstrom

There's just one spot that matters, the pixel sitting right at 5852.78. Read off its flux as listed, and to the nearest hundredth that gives 4.33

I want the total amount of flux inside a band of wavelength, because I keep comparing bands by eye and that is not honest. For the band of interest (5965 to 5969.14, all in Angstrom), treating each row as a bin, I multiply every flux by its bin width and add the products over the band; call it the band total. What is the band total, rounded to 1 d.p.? 16.6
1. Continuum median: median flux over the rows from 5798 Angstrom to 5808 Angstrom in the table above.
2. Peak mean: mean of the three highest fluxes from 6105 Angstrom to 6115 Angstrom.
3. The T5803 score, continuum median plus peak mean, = 8.69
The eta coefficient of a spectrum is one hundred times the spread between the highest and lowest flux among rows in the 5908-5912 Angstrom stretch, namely 101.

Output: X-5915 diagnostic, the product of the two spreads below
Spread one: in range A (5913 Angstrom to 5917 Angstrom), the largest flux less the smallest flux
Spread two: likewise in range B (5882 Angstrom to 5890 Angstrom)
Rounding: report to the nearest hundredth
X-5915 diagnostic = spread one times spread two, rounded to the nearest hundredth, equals 0.74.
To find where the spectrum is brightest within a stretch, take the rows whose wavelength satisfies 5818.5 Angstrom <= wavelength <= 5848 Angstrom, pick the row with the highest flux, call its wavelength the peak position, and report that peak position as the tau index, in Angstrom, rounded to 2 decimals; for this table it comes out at 5836.63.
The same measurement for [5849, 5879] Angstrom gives 5873.03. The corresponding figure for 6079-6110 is 6086.42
